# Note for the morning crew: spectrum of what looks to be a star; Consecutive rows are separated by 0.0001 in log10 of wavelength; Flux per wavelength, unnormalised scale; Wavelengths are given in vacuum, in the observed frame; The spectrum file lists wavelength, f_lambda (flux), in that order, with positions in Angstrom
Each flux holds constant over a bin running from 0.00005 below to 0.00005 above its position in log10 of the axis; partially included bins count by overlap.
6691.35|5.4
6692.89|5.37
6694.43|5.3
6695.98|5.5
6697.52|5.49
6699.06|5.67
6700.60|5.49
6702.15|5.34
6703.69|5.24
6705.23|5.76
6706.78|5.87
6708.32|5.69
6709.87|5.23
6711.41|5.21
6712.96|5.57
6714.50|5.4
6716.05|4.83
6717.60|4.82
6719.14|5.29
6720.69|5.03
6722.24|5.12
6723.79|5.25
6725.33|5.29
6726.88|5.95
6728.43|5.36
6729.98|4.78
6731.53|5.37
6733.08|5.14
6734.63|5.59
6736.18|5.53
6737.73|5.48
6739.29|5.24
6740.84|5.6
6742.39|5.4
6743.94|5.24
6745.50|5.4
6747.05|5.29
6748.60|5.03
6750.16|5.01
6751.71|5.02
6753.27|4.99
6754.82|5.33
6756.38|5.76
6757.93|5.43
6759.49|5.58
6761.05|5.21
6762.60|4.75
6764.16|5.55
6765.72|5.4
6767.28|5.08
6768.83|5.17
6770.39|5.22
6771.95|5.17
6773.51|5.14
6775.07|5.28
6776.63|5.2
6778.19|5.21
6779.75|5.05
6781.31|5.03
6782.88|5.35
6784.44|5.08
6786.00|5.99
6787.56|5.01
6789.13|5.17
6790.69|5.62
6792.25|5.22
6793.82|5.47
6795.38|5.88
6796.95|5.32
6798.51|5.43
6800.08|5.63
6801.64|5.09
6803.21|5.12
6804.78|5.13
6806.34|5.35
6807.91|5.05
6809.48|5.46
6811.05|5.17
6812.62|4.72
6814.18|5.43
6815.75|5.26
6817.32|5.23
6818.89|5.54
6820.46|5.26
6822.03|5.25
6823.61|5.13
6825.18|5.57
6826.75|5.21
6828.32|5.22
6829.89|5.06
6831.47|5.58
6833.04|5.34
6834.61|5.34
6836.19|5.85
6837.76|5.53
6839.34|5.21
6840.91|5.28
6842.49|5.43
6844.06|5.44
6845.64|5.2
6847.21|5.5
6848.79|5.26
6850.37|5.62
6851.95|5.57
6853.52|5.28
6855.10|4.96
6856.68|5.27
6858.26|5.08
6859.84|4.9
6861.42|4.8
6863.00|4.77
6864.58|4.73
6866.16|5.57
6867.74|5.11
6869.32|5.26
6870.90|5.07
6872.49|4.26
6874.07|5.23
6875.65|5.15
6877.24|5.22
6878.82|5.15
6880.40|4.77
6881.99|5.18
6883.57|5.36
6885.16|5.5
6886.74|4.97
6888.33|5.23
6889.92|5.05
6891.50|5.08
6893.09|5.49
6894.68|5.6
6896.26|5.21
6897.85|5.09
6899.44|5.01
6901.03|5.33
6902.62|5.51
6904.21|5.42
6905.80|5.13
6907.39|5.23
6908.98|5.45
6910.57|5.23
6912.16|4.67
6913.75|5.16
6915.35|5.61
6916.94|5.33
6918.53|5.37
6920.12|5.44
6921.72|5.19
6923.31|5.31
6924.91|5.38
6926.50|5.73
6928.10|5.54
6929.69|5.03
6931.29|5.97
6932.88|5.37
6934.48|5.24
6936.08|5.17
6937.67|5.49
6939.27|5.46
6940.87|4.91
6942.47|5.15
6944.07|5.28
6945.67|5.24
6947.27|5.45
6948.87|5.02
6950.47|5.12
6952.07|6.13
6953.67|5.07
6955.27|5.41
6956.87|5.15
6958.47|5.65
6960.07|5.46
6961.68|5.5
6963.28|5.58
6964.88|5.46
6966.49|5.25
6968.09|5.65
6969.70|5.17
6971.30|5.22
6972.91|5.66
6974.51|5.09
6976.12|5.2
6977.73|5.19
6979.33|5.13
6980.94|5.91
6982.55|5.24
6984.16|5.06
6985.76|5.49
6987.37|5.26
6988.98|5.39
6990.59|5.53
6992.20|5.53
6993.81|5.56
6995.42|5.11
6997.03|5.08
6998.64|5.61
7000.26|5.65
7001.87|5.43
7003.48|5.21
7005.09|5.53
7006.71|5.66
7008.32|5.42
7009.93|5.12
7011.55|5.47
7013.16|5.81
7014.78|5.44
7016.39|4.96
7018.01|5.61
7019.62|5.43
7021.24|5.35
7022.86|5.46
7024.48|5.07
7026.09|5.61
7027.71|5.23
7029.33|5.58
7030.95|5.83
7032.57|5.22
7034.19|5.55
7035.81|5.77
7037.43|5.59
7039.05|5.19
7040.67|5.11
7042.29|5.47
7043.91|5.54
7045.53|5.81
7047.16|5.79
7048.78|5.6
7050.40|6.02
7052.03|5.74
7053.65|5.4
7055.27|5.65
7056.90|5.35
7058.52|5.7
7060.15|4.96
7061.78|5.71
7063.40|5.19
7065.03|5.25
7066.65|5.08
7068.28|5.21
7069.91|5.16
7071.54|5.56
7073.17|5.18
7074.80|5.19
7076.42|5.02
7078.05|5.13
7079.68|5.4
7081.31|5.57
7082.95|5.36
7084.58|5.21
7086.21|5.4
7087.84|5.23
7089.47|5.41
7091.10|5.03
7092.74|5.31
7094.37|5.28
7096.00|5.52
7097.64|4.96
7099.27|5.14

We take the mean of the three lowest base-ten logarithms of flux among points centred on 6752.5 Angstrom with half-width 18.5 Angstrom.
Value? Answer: 0.692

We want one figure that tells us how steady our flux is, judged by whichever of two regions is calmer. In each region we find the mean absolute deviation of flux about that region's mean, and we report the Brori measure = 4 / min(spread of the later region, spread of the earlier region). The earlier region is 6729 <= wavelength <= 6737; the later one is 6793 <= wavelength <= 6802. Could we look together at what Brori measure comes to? 21.1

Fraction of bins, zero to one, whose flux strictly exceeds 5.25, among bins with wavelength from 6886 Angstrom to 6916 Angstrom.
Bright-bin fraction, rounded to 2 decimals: 0.37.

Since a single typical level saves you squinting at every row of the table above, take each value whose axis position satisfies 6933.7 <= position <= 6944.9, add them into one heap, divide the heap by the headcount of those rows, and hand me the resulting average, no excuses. 5.24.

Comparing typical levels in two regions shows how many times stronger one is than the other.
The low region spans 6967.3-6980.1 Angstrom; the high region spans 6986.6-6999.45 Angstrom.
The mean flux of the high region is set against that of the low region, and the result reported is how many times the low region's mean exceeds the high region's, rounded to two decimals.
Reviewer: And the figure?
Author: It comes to 0.98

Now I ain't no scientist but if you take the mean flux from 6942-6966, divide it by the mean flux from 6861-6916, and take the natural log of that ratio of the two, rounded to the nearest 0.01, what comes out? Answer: 0.04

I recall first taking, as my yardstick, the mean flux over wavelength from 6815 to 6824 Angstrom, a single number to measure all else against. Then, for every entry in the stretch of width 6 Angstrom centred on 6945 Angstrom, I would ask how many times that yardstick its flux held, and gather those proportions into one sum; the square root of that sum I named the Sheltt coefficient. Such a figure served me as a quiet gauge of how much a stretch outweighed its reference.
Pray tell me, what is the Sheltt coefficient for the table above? 2.00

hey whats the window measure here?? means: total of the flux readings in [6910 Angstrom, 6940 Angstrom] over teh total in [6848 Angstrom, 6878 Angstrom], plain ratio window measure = 1.05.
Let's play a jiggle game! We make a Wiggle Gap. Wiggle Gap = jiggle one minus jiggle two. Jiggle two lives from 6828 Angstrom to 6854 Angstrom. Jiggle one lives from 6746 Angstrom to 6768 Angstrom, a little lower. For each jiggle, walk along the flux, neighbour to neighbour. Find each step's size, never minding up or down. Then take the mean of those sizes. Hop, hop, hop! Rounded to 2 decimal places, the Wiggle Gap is 0.05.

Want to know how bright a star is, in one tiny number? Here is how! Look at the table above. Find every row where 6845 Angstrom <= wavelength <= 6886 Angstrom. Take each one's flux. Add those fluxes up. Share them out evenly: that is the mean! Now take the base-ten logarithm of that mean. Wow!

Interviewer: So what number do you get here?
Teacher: 0.711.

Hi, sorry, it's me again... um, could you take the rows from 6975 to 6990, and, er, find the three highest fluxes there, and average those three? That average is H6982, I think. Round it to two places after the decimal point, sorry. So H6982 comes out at 5.60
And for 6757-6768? 5.52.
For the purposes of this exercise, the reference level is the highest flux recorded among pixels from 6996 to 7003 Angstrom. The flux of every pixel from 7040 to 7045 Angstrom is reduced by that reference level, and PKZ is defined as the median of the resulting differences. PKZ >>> -0.18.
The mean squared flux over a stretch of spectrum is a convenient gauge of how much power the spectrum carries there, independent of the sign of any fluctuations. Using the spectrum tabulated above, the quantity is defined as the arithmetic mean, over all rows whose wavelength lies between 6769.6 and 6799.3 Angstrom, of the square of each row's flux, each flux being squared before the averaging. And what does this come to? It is 28.2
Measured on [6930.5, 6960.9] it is 28.8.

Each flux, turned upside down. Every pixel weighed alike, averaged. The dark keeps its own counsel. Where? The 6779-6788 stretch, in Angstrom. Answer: 0.191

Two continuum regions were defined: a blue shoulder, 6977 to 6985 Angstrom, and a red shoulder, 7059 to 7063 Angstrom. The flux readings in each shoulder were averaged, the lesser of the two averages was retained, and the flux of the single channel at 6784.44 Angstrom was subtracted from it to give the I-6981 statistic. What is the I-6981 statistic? 0.23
